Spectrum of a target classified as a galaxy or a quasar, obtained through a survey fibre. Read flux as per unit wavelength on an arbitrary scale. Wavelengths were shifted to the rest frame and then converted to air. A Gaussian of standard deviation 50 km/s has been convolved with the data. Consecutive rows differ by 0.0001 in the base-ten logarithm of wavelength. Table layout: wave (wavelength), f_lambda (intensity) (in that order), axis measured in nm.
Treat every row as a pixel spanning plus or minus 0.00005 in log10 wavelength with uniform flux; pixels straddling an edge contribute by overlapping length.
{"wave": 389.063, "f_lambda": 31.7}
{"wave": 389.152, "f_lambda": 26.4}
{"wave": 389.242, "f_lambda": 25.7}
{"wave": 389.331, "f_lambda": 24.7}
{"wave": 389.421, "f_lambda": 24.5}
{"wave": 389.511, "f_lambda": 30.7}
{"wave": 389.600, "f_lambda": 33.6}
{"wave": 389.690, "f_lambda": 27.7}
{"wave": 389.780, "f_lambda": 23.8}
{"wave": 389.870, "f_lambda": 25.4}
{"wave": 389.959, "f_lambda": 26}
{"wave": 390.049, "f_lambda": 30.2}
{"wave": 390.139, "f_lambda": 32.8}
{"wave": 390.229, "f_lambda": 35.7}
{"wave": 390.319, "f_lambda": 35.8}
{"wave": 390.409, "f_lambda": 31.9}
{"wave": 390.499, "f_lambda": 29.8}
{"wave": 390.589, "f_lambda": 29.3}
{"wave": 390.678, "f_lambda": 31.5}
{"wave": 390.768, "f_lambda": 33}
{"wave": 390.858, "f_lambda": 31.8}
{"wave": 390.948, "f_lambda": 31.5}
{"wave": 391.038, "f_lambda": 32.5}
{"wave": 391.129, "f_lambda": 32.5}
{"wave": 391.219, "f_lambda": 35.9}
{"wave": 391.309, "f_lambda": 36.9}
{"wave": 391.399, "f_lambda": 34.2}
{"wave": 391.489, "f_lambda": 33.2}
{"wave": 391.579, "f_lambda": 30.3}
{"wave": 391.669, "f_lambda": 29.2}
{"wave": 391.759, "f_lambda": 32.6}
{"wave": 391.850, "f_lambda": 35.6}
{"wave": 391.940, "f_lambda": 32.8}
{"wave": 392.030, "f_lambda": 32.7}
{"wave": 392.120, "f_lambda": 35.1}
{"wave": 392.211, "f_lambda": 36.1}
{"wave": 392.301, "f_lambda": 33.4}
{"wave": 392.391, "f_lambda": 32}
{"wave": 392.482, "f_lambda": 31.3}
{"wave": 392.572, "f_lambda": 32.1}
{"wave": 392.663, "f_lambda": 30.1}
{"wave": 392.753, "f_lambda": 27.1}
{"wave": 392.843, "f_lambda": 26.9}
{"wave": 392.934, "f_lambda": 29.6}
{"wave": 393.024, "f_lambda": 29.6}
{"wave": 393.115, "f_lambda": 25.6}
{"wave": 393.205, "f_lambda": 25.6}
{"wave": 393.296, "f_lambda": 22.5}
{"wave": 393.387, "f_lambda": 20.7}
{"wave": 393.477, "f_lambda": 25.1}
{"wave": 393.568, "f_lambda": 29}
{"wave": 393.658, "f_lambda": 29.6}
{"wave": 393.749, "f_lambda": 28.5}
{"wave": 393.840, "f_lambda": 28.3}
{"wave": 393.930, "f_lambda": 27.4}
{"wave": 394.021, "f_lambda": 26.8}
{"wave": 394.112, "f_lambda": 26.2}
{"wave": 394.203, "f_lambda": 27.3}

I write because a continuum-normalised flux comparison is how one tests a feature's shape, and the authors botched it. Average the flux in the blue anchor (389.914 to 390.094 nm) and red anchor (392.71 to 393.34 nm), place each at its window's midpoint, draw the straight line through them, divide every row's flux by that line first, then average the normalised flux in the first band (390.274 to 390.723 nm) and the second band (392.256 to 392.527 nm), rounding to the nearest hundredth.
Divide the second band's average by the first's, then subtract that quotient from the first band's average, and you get 0.08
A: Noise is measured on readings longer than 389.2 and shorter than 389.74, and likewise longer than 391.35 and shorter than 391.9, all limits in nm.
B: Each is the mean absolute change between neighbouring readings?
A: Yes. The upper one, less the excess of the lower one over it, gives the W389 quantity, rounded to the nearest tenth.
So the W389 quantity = 1.3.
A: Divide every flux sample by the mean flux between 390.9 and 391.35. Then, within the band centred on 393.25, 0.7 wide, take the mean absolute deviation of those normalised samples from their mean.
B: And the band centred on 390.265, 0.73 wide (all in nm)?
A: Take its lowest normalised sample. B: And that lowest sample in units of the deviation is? 10.1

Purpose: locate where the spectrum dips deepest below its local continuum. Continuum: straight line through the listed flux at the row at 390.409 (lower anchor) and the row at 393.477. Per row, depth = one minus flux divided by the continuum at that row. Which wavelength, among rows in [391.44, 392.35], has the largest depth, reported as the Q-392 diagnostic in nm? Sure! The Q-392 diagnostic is 391.669 nm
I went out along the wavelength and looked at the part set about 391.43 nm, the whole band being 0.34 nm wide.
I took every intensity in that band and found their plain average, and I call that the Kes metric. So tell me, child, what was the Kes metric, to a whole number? 34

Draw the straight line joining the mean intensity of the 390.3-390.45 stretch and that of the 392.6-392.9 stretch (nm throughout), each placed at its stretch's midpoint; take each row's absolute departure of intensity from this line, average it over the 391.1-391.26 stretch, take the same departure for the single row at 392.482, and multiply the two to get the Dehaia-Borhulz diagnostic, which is 6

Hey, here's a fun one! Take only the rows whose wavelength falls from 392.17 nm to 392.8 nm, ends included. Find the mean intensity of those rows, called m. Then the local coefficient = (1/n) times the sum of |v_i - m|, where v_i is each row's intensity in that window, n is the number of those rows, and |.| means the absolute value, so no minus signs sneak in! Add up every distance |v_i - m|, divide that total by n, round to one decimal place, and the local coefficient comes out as 1.9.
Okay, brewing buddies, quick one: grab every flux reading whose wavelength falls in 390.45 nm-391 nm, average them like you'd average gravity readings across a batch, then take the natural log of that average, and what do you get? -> 3.44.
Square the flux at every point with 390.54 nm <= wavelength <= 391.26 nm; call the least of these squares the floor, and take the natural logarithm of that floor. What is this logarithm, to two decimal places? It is 6.76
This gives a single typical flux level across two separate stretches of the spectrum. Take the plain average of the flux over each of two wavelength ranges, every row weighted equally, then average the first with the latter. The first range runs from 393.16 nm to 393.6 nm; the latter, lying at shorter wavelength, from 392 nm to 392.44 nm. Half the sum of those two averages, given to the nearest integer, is 29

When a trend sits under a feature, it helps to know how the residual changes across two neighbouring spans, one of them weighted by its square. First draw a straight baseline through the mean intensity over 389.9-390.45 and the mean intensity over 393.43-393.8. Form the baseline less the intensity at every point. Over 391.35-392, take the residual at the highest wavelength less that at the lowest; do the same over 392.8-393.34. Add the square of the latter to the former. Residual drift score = 16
